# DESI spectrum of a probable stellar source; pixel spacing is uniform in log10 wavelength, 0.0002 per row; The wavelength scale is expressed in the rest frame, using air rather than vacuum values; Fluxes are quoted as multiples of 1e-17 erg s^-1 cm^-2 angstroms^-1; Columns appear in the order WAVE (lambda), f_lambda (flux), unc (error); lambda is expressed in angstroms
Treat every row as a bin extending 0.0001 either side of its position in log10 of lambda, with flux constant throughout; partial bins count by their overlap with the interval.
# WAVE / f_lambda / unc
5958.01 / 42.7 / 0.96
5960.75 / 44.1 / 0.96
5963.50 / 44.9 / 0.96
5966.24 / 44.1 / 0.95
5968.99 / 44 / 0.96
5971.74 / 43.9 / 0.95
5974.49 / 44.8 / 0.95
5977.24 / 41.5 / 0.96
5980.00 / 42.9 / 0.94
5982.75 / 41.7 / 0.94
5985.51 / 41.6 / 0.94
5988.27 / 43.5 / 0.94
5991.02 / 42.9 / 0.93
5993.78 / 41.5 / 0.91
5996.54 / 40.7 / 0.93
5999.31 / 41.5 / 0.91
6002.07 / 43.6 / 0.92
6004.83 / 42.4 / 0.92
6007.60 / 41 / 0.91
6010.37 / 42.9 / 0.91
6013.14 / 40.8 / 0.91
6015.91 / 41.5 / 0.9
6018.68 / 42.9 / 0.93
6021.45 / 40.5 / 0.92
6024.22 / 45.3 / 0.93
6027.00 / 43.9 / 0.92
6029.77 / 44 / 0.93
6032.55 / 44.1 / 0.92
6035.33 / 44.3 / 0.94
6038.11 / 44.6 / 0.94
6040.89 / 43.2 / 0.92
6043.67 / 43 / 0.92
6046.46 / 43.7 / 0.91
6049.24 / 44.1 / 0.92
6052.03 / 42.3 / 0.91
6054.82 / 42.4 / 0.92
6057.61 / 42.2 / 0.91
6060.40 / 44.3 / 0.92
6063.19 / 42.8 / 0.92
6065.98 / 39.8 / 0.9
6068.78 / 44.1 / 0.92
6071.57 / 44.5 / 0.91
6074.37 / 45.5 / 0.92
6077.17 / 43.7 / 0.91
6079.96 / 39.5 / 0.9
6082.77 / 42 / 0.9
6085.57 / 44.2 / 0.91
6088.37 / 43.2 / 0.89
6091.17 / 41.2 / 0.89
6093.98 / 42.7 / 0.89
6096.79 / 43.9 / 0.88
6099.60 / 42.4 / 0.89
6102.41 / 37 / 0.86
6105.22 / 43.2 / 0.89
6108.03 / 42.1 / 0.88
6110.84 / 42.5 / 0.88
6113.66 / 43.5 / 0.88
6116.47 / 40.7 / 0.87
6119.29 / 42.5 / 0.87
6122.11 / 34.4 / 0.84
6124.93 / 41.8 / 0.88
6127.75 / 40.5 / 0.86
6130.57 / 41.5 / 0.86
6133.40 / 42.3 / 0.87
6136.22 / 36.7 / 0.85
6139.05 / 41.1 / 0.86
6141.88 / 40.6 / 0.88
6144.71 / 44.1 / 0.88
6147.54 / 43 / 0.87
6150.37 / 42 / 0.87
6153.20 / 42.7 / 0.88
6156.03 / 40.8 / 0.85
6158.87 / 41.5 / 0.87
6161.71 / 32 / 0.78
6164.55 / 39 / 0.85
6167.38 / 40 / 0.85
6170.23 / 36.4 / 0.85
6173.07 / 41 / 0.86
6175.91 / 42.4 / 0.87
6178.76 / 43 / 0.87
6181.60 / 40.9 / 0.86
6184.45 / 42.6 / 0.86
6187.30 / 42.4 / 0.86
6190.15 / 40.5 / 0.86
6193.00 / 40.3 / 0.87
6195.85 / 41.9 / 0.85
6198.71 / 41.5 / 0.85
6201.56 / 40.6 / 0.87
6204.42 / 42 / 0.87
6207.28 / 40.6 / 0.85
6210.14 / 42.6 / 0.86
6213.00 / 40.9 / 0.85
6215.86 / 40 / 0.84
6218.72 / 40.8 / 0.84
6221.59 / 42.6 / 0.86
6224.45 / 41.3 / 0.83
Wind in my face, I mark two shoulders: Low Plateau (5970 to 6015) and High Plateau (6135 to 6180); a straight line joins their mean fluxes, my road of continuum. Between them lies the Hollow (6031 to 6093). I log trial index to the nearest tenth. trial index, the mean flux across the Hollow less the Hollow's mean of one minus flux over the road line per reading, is 43.2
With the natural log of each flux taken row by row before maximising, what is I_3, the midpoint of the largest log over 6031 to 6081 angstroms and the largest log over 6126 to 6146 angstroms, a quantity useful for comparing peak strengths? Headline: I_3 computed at 3.80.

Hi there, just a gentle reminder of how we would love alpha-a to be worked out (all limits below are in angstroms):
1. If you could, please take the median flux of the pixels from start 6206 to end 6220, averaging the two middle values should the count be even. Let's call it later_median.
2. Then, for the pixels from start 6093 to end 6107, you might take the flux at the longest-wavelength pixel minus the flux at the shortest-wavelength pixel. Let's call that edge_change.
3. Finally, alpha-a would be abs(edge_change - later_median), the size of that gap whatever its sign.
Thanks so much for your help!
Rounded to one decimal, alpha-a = 40.3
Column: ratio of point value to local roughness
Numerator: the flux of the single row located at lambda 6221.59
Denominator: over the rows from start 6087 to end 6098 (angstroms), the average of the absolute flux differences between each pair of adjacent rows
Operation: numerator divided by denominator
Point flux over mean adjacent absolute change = 27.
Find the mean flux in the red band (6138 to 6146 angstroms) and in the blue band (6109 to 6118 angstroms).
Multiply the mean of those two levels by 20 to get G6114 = 842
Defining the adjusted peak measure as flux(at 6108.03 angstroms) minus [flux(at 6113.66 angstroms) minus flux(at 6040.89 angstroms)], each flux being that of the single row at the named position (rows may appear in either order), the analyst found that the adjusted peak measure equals 42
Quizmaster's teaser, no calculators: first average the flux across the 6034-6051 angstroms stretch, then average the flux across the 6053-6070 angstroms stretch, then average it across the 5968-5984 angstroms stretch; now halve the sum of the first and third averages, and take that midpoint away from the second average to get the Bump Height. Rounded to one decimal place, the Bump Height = -0.9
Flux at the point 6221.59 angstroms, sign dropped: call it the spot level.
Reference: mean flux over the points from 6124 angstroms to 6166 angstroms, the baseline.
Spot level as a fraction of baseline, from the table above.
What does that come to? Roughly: 1.05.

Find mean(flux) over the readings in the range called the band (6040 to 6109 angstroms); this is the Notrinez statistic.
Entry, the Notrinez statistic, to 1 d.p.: 42.7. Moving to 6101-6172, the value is 40.5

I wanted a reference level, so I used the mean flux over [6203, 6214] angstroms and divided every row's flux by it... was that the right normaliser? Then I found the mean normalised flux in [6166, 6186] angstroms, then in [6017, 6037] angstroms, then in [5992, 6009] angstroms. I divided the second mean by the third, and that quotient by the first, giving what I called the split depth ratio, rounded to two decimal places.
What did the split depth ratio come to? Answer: 1.06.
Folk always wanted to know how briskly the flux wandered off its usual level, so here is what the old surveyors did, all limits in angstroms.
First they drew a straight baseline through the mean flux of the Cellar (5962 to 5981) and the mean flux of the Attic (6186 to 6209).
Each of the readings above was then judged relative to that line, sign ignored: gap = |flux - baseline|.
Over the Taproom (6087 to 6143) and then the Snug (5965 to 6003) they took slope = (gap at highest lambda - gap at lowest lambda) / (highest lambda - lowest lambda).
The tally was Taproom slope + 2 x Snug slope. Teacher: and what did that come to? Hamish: 0.003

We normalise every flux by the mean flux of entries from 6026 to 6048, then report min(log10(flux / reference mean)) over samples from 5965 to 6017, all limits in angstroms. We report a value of -0.032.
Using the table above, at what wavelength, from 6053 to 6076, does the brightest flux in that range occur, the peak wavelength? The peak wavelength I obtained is 6074.37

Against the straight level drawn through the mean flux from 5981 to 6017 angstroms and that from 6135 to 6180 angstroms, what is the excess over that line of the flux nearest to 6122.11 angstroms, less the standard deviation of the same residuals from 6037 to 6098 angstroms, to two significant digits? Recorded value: -7.8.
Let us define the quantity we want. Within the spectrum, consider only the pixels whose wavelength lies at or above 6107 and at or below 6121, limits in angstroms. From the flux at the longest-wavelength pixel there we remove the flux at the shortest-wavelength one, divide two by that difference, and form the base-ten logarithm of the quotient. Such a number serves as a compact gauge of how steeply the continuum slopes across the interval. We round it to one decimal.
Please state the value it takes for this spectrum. 0.7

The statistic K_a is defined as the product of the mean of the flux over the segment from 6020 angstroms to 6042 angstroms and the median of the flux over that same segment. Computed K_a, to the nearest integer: 1927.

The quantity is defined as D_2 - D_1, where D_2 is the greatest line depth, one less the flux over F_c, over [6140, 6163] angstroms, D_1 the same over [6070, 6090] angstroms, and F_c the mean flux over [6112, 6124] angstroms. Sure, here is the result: 0.186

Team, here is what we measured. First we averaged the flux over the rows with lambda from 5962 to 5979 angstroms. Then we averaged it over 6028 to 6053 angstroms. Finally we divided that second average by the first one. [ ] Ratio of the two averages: 1.00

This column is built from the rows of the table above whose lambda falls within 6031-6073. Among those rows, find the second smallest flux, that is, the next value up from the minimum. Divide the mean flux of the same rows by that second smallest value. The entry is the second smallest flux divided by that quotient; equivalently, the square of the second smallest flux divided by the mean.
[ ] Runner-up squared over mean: 41.1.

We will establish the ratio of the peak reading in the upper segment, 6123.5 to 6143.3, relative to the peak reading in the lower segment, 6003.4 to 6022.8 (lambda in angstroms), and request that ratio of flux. 0.986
